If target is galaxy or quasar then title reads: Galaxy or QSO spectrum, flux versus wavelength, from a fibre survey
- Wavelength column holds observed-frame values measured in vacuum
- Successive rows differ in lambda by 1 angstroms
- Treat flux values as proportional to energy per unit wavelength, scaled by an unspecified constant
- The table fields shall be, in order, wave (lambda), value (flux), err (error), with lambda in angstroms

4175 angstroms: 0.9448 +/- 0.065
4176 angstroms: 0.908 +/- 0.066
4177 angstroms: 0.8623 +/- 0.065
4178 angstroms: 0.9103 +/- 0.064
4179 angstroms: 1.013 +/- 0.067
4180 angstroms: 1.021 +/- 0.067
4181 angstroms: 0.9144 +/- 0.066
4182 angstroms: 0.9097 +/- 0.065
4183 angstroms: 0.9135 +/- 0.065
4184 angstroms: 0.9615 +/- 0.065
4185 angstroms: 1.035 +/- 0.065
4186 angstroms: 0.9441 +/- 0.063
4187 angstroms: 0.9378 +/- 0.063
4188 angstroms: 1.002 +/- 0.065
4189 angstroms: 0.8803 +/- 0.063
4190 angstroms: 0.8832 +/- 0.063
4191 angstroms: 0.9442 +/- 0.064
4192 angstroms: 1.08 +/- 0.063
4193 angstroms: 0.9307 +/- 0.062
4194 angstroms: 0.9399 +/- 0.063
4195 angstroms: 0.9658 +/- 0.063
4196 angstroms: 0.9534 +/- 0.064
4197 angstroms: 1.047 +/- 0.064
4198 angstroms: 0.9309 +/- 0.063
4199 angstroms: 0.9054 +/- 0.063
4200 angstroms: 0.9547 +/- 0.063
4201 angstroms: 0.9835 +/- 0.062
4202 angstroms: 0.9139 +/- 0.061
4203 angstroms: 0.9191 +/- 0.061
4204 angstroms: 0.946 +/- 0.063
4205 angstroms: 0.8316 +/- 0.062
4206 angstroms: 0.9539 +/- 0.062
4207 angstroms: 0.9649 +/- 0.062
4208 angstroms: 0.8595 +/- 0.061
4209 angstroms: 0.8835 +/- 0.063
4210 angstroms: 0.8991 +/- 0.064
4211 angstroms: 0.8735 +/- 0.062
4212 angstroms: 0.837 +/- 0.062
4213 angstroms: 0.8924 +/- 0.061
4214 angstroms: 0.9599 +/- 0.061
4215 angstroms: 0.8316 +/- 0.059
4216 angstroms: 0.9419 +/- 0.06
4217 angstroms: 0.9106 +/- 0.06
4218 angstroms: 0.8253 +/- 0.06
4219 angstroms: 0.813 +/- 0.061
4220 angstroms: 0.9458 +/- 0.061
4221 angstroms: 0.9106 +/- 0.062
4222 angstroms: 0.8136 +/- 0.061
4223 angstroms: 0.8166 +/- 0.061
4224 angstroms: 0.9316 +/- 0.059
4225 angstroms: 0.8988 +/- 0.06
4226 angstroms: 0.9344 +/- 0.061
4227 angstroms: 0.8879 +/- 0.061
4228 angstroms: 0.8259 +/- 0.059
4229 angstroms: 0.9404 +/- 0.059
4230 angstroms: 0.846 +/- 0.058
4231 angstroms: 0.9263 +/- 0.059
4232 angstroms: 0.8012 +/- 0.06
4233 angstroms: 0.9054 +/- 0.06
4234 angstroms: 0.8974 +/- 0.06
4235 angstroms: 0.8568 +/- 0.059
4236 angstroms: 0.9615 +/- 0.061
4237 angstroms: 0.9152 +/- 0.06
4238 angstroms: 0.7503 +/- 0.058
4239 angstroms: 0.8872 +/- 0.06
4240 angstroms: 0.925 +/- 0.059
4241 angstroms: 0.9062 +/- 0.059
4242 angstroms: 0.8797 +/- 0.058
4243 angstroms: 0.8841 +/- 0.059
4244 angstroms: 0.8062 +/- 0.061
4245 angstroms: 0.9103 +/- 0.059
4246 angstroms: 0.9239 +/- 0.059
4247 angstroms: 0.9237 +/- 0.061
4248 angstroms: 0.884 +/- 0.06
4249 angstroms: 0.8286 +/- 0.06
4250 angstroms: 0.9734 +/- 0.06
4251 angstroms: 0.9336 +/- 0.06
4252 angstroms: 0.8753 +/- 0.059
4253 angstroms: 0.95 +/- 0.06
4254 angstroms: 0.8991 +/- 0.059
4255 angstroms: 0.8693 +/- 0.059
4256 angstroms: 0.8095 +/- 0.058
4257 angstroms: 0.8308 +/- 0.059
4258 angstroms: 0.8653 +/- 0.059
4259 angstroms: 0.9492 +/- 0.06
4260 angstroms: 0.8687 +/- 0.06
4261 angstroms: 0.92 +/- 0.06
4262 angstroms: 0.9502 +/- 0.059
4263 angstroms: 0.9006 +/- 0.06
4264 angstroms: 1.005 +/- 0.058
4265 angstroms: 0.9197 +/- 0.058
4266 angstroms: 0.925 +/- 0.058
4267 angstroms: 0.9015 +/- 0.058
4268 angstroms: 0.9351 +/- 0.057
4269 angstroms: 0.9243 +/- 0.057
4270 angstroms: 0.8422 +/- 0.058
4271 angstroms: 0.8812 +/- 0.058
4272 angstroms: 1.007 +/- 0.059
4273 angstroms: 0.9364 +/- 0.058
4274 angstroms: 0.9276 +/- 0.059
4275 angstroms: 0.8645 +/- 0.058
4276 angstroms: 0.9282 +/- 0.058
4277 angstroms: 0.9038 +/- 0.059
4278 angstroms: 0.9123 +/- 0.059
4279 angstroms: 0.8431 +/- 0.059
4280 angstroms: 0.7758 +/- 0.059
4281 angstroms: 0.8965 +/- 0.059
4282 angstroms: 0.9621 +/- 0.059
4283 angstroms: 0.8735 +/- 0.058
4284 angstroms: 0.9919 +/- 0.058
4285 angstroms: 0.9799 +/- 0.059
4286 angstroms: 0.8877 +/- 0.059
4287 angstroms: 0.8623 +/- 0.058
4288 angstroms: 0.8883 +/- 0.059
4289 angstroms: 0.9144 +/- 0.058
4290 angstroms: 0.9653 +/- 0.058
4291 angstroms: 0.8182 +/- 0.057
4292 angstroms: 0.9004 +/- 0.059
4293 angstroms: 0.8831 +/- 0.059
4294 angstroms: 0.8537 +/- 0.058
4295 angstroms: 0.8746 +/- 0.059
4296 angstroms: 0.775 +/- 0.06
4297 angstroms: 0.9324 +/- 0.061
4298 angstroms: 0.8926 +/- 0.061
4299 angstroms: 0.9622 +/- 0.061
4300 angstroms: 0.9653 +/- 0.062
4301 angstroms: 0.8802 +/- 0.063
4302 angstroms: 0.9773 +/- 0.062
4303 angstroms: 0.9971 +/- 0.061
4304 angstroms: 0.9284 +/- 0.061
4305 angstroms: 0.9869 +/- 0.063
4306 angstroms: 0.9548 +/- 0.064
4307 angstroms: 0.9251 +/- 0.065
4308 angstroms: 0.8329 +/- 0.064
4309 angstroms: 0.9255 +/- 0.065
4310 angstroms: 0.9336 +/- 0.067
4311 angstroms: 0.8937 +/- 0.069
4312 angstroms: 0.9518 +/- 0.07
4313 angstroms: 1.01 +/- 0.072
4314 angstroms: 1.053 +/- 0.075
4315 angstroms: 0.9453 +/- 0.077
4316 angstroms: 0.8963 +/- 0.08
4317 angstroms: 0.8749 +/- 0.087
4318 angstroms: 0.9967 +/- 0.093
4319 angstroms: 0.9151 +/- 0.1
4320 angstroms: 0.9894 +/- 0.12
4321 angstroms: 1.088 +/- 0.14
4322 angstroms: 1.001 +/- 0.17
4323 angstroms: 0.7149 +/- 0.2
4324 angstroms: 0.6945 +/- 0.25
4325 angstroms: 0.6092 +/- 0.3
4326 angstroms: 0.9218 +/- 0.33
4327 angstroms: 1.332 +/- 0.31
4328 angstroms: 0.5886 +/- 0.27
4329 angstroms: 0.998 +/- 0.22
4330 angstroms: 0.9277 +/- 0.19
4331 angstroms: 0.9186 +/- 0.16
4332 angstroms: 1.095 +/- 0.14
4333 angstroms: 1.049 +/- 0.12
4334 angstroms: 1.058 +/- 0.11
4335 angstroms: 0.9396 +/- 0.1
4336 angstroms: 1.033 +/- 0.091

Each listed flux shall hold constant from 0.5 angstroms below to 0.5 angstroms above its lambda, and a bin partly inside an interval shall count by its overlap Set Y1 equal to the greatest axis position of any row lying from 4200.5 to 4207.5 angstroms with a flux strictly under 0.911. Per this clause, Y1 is 4205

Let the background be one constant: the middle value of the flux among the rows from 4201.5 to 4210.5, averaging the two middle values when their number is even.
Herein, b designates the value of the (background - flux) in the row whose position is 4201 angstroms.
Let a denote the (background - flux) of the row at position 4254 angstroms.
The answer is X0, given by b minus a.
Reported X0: -0.08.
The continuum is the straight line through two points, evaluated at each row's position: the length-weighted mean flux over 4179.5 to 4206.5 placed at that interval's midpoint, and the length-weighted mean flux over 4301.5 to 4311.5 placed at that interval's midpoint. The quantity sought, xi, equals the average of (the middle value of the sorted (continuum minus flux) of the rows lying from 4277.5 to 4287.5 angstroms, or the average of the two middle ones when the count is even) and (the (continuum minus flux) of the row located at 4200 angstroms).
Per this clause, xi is 0.019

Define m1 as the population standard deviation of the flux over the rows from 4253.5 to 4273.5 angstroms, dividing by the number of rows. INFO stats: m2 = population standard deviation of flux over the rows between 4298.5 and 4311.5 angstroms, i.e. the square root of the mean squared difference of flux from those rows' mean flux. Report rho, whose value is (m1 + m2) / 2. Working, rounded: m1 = 0.050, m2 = 0.045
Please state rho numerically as 0.0475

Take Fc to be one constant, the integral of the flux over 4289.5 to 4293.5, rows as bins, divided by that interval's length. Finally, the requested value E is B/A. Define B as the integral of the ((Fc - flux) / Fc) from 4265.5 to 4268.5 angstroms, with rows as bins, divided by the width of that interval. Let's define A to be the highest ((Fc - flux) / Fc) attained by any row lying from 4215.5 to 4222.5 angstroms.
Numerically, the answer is -0.4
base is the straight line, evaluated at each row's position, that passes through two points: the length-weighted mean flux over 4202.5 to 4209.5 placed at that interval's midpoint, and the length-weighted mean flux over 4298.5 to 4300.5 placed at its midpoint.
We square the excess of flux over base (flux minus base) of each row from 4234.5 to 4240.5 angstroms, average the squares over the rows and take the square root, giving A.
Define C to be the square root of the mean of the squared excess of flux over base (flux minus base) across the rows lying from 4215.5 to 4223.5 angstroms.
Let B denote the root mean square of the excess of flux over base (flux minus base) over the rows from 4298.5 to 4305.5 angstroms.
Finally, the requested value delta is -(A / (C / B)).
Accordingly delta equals -0.042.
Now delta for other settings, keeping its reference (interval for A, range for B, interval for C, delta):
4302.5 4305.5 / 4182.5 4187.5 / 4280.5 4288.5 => -0.038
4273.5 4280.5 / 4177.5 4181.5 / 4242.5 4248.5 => -0.134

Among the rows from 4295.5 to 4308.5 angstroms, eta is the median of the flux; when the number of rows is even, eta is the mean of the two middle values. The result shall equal 0.932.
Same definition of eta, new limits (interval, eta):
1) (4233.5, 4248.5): 0.897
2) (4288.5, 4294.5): 0.892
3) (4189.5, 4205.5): 0.942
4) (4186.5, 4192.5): 0.941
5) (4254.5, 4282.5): 0.908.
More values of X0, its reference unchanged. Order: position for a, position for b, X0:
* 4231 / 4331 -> 0.01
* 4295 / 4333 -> -0.17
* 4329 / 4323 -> 0.28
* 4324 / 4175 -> -0.25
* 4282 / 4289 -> 0.05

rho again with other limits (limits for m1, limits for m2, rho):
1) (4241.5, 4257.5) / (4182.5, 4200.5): 0.0502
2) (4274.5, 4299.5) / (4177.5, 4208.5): 0.0544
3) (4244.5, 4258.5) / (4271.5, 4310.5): 0.0515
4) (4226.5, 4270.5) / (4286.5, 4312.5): 0.0520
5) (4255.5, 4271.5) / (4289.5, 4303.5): 0.0555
